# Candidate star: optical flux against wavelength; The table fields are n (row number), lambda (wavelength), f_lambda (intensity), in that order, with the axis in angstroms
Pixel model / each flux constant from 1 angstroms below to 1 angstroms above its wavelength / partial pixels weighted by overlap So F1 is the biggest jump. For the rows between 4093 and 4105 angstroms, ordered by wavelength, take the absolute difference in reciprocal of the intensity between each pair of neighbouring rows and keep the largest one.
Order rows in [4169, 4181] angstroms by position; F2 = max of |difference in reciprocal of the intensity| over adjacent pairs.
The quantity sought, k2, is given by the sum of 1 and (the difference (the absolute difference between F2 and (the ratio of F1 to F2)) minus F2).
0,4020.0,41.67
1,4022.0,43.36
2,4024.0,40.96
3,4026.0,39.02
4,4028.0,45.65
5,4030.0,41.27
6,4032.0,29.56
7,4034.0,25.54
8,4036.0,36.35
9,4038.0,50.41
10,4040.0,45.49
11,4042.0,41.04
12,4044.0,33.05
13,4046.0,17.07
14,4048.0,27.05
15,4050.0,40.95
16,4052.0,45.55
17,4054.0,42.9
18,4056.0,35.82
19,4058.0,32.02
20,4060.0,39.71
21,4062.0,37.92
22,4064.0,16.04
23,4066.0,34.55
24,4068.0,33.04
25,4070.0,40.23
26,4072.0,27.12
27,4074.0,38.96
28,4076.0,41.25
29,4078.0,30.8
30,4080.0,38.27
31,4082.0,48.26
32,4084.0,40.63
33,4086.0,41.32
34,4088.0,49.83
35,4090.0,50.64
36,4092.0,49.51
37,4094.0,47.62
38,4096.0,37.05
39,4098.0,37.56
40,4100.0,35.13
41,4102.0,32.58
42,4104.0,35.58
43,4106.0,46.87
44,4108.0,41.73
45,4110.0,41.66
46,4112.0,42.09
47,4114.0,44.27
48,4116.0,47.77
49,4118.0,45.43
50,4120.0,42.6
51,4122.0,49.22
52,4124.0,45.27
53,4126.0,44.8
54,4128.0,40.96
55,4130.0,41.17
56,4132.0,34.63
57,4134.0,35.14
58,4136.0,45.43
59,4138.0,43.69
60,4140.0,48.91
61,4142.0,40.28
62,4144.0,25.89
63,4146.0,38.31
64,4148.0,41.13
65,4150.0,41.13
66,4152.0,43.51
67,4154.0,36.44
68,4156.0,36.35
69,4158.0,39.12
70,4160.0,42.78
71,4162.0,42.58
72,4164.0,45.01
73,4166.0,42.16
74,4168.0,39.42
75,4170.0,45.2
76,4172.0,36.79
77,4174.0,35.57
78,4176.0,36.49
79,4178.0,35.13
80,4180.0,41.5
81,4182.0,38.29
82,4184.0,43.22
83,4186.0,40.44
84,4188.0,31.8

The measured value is 2.2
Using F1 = 0.0060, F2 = 0.005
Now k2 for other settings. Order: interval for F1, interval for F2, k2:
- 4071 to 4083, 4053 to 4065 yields 1.2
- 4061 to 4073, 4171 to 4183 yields 9.2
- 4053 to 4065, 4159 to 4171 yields 12.1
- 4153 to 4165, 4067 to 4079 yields 1.2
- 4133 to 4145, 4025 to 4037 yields 2.2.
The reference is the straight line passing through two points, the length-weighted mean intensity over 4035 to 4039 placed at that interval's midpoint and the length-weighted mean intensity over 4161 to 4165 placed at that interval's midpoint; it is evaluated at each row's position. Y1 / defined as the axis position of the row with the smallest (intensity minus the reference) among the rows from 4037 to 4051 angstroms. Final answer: 4046.0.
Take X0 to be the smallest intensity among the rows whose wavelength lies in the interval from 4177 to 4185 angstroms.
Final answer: 35.13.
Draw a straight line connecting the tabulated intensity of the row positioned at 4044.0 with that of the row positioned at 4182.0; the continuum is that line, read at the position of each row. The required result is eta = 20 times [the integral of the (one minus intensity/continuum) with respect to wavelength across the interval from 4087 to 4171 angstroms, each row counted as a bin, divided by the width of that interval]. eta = -3.08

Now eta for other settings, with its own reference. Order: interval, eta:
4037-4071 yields -1.59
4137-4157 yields -1.41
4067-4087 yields -2.14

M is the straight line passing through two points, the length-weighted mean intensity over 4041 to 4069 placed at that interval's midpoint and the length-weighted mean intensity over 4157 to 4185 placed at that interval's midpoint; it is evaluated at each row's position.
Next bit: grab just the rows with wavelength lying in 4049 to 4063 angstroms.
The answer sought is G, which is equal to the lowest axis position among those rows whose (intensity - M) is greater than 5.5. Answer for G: 4050.0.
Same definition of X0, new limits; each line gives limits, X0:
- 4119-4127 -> 42.6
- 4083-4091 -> 40.63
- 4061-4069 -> 16.04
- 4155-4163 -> 36.35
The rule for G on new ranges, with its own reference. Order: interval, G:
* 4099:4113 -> 4106.0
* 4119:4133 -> 4122.0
